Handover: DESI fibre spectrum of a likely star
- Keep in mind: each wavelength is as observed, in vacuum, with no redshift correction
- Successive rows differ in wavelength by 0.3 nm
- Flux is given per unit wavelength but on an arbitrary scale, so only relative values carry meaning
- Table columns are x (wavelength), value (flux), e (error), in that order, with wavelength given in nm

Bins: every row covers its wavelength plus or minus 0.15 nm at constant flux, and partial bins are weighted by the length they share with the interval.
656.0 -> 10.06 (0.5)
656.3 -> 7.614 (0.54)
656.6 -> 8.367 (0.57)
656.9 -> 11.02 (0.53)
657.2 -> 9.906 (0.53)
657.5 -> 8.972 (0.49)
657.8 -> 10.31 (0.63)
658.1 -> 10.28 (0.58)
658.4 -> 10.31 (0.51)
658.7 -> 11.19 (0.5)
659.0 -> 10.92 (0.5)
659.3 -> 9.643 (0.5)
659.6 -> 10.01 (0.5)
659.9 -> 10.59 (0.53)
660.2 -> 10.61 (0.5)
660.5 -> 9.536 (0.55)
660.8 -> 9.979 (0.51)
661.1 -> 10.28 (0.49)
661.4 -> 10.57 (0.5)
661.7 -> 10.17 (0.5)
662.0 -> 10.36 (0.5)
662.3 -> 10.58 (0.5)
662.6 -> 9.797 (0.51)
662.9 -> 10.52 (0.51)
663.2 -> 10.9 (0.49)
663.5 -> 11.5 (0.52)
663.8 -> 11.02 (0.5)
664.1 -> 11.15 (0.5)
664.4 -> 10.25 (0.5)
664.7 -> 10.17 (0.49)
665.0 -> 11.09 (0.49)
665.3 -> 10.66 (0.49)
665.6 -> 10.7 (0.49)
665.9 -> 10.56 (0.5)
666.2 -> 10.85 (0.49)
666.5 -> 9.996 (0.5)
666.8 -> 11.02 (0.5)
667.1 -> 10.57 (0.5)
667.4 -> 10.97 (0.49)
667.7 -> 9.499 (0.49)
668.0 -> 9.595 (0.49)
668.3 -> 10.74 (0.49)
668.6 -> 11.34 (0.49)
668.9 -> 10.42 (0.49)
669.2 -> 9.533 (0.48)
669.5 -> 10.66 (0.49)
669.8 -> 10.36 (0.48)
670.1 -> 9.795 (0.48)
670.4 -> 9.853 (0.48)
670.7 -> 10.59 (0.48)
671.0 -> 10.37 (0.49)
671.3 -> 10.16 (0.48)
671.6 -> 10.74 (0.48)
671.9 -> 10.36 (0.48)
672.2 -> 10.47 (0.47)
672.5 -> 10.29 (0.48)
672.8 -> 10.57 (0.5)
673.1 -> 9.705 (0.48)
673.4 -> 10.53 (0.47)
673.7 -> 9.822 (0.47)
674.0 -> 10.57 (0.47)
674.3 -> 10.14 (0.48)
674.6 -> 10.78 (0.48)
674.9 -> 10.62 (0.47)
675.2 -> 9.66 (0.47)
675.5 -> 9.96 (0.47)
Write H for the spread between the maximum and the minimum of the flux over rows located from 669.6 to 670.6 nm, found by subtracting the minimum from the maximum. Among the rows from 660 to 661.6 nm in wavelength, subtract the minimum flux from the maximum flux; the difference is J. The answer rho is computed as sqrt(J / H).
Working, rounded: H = 0.6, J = 1.1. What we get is 1.4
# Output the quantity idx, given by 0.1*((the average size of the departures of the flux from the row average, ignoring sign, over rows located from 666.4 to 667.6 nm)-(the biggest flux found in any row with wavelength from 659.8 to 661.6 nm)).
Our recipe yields -1.03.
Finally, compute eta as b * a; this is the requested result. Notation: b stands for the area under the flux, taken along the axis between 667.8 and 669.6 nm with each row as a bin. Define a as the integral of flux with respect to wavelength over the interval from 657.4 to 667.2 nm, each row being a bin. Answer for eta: 1910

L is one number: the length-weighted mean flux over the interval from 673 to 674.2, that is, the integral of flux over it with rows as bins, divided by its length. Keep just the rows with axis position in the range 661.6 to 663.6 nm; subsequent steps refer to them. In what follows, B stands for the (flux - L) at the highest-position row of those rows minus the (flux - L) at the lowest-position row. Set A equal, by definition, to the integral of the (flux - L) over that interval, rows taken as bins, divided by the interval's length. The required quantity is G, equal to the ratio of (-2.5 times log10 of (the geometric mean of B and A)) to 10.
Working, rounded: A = 0.36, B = 1.3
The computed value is 0.04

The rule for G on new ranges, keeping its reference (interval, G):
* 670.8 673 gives 0.17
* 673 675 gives 0.11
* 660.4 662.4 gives 0.17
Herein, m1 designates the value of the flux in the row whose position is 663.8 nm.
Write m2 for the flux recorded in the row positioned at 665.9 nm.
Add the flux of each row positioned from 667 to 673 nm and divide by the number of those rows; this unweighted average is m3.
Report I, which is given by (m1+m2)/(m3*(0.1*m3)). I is 2.02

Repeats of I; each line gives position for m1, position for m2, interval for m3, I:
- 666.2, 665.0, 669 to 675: 2.07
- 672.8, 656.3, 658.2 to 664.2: 1.66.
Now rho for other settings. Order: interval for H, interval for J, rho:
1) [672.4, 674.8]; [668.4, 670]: 1.3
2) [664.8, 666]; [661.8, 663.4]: 1.4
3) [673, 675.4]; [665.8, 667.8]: 1.2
